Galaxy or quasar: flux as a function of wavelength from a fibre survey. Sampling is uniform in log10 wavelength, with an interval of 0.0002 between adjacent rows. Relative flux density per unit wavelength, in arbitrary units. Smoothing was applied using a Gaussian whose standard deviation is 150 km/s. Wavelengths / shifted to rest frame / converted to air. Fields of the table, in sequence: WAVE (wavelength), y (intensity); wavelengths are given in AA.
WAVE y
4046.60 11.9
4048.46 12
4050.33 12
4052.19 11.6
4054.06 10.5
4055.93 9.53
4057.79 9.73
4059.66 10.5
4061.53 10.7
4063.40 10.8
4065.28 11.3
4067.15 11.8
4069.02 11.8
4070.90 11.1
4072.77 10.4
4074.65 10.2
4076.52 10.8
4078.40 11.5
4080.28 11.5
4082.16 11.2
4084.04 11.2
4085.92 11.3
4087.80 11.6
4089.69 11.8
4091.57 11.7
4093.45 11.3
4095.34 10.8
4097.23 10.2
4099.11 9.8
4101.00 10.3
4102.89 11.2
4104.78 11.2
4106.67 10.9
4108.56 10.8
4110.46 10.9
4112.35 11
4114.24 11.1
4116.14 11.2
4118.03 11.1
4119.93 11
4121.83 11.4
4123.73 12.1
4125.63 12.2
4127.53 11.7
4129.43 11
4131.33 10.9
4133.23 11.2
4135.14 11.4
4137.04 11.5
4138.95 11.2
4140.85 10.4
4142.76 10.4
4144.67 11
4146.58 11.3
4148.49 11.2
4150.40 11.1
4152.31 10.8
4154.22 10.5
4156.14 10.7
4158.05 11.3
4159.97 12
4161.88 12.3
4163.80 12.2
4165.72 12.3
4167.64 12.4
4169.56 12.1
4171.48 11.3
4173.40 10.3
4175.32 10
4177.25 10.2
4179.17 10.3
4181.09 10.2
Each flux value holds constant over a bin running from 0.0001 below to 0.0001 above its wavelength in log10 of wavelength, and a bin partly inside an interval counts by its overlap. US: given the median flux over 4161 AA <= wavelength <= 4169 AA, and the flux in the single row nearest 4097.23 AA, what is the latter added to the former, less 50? -27.5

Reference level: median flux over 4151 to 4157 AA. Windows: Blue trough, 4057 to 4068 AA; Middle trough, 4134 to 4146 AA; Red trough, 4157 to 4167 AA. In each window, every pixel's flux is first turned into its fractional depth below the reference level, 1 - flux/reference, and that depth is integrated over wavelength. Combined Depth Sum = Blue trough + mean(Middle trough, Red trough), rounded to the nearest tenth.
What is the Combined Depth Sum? -0.9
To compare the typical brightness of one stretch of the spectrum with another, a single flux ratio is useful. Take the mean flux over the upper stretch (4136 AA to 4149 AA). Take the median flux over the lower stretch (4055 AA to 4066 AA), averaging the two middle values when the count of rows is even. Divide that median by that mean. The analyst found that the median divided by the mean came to 0.96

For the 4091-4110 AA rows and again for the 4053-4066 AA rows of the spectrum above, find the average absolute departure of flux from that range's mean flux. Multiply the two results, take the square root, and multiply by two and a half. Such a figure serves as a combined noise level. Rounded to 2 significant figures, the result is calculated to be 1.1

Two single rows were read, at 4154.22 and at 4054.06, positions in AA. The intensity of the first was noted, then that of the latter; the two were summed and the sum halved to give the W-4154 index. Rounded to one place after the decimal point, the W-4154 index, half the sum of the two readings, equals 10.5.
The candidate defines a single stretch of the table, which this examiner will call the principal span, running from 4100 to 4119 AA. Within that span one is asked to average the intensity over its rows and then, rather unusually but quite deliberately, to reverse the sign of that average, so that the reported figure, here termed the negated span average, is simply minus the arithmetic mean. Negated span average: -10.97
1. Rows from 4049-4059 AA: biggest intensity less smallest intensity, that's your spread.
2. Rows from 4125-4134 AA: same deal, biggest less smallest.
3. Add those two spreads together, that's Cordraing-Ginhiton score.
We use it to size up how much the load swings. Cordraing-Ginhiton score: 3.8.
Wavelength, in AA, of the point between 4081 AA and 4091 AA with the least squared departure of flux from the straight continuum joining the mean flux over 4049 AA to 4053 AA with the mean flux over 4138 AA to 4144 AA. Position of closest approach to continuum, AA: 4085.92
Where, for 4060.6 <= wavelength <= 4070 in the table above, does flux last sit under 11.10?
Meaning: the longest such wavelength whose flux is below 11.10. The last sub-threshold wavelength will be 4063.40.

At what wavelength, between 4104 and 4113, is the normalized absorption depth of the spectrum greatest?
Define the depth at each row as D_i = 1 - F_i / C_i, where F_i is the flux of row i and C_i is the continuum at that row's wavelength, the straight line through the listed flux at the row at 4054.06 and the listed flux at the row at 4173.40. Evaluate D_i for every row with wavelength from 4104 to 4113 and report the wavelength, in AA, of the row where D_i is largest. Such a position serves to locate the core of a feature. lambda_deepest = 4108.56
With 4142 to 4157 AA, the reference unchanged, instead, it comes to 4142.76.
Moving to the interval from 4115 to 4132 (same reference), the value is 4131.33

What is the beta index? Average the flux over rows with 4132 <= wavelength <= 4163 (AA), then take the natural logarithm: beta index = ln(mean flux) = 2.41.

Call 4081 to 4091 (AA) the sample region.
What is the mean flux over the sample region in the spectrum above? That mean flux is 11.4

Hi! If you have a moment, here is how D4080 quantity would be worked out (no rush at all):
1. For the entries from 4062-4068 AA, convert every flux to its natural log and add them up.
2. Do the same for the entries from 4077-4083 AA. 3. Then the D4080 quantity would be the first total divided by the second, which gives 1.00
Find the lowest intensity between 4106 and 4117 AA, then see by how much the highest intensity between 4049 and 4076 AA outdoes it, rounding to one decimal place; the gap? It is 1.2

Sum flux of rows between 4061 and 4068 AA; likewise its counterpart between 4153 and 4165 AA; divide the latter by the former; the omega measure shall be 1.5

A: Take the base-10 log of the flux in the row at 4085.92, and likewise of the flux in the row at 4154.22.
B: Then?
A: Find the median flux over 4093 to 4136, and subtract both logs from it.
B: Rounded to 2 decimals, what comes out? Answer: 9.03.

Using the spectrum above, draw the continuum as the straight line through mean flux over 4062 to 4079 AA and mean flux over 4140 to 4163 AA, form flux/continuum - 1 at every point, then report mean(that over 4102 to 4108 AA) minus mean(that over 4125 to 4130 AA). -0.05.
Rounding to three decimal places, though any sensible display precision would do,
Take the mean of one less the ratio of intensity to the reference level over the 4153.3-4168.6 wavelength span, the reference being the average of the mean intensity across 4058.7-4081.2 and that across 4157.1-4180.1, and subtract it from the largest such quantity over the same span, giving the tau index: 0.108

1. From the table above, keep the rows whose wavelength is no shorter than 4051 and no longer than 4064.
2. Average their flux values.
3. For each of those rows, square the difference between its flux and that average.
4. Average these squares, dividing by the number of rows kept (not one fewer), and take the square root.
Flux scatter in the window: 0.6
